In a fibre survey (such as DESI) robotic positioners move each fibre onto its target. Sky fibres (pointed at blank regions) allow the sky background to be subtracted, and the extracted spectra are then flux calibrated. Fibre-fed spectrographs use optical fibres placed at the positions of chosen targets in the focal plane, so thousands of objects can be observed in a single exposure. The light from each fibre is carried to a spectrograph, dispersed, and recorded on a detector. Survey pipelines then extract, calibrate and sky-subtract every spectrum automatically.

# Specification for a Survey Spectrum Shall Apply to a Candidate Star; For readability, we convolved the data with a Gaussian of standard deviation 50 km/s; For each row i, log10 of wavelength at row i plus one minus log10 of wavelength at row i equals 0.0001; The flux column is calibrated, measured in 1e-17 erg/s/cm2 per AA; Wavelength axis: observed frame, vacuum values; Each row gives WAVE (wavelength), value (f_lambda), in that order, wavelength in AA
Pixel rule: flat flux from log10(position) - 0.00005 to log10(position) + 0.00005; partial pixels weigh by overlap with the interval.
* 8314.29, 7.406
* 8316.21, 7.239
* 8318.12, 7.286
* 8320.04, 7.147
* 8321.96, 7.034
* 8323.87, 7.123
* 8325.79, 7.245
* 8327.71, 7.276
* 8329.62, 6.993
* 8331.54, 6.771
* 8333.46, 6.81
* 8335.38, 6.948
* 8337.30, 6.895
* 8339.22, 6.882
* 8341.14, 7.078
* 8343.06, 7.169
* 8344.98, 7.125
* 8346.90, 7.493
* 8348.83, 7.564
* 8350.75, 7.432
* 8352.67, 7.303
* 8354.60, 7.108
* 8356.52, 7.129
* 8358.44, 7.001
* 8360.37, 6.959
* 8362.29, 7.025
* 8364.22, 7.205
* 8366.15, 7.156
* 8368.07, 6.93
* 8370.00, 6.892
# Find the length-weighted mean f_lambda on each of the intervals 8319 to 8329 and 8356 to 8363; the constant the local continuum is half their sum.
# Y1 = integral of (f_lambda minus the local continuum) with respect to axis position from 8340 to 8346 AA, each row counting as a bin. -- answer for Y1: 0.16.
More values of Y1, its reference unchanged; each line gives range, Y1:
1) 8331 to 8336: -1.26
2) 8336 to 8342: -0.86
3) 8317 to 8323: 0.38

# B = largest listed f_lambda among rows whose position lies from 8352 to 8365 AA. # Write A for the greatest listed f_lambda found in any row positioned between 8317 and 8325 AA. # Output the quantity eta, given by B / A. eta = 1.00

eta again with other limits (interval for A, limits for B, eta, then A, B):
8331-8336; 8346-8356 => 1.09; 6.948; 7.564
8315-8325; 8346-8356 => 1.04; 7.286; 7.564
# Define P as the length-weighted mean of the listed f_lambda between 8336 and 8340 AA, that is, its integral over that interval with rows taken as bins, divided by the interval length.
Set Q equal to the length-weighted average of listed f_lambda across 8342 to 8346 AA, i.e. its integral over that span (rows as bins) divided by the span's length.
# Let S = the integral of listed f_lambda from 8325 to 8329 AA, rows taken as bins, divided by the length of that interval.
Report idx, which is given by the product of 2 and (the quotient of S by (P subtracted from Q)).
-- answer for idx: 55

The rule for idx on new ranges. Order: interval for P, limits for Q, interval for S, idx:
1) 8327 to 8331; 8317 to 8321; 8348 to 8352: 128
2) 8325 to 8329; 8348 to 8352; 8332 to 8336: 56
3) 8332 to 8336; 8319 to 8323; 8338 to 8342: 59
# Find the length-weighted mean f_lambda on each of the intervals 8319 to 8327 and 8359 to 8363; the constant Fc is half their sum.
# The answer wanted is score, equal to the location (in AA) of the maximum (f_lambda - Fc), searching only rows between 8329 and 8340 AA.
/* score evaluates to 8329.62 AA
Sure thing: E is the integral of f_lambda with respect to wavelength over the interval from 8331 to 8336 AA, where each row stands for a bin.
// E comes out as 34.2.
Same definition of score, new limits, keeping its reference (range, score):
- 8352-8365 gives 8352.67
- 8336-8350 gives 8348.83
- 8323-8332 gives 8327.71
